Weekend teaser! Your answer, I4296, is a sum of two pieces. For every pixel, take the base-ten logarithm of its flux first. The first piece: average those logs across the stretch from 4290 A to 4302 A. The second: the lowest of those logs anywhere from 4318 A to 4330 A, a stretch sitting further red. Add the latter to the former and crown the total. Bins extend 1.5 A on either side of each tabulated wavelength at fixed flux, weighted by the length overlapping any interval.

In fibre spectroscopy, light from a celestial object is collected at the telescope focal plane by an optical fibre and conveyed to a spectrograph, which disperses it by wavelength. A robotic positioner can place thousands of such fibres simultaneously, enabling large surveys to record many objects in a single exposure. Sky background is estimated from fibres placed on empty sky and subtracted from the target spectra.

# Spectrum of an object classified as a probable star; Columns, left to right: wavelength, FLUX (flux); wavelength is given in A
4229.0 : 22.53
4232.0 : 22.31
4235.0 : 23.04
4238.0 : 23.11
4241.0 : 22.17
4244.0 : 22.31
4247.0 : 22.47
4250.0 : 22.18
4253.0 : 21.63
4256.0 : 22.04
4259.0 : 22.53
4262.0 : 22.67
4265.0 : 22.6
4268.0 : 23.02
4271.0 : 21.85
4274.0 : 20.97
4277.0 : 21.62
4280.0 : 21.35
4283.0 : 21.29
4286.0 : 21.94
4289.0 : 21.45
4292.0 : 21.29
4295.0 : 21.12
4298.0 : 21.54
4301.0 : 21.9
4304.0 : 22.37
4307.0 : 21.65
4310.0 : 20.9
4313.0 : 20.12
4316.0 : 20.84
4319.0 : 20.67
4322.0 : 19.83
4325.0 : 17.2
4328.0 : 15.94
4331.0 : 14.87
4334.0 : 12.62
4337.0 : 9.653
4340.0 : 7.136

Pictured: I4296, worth 2.53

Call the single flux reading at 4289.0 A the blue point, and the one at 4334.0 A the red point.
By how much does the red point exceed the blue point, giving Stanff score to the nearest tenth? -8.8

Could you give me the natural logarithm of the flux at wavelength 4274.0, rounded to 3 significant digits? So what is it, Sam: 3.04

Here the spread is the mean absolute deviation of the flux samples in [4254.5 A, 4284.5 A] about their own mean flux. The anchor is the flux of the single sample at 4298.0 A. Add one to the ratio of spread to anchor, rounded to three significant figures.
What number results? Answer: 1.03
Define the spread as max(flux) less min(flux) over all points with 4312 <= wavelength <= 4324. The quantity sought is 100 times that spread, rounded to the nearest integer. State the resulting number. 101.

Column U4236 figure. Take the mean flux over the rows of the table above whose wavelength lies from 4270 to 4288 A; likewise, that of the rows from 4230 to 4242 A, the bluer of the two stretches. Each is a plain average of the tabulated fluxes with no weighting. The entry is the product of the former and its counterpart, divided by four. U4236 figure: 121.8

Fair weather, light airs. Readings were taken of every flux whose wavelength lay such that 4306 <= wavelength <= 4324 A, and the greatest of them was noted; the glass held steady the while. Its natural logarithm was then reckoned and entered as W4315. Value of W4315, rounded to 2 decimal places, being 3.08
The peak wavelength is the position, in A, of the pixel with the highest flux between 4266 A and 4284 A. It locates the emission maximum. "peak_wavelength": 4268.0 A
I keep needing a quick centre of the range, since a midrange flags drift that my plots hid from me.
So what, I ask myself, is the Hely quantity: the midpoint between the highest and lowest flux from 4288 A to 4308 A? 21.7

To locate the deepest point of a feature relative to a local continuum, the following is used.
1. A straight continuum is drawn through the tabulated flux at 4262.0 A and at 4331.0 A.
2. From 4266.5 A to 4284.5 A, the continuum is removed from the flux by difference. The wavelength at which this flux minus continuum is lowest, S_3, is 4274.0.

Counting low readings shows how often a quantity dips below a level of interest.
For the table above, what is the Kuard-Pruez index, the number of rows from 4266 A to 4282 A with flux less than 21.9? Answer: 4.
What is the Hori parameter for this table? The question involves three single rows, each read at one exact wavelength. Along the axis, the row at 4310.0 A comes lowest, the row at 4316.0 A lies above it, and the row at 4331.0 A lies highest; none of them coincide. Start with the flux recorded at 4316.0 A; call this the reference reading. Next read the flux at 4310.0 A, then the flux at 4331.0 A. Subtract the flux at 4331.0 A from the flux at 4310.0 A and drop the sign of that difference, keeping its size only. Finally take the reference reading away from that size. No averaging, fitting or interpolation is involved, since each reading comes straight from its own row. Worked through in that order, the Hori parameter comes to -15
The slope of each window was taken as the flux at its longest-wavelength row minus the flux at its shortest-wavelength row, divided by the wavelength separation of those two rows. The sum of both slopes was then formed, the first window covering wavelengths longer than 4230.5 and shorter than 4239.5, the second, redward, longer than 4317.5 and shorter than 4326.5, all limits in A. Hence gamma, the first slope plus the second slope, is -0.4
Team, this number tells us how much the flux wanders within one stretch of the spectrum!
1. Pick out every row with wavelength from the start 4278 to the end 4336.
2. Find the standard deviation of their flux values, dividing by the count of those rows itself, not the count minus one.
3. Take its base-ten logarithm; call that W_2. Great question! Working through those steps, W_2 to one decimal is 0.4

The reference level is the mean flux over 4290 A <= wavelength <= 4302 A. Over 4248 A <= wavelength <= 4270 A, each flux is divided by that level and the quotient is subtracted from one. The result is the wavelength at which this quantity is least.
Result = 4268.0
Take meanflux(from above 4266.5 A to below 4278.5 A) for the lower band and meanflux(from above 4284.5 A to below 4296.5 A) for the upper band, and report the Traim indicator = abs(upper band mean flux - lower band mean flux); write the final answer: 0.4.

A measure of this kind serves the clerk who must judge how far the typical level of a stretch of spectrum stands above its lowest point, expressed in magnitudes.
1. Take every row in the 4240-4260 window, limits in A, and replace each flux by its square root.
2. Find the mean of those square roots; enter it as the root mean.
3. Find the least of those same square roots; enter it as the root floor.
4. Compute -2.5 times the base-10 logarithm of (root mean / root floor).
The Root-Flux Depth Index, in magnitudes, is -0.014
